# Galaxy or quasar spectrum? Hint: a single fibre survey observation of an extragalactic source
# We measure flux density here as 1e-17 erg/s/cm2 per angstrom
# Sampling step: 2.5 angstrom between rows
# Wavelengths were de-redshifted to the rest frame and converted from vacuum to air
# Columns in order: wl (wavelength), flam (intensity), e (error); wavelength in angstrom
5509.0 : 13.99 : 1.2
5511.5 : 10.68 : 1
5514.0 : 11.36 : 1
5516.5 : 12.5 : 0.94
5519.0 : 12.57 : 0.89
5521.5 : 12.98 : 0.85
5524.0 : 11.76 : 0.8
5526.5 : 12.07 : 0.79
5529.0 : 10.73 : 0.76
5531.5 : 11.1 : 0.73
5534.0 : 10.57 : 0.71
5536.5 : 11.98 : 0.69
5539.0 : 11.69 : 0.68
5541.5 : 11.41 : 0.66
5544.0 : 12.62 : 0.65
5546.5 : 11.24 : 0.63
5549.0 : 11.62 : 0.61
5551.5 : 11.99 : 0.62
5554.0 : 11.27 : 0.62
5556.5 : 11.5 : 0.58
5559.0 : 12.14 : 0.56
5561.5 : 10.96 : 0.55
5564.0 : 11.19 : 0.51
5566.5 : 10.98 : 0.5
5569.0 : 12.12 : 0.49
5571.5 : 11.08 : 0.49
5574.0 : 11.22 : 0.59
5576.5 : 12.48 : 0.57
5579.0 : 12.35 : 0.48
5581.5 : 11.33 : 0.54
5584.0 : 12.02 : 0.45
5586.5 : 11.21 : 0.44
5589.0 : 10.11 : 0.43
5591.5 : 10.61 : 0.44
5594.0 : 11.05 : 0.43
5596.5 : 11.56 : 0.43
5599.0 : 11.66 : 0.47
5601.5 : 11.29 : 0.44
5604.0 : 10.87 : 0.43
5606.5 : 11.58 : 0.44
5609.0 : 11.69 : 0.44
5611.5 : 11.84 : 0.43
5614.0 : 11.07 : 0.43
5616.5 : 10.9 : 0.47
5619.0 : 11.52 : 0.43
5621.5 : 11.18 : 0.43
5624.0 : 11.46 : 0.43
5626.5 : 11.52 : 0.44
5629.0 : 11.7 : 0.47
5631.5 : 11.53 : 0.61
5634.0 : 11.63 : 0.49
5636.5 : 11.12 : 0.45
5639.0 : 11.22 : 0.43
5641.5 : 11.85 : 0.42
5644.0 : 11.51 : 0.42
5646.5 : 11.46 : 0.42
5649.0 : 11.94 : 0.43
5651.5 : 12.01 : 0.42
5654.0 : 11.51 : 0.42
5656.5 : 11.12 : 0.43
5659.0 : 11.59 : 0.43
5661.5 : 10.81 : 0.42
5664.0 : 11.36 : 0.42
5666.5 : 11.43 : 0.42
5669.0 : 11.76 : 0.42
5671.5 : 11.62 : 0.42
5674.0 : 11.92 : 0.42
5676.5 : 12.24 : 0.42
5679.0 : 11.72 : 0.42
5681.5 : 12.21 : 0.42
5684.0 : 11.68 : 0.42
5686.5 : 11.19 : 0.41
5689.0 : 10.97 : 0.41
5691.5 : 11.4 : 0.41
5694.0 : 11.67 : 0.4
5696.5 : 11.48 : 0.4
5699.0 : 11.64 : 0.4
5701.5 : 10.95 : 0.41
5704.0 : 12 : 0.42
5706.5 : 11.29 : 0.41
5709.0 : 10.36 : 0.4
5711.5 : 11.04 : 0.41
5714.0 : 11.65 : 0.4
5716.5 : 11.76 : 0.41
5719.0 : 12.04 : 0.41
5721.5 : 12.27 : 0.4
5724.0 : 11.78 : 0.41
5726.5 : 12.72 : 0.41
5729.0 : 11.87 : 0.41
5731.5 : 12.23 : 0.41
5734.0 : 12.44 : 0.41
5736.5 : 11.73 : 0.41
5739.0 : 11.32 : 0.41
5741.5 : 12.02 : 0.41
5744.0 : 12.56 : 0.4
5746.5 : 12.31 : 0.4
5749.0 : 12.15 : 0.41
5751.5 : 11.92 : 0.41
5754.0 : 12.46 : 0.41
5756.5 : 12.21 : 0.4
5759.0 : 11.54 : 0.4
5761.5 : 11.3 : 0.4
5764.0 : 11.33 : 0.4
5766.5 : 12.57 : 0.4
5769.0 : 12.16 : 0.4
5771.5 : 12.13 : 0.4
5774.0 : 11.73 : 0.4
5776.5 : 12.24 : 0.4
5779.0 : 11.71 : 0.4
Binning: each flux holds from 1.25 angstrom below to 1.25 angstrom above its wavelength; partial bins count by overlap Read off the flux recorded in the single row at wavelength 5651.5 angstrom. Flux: 12.01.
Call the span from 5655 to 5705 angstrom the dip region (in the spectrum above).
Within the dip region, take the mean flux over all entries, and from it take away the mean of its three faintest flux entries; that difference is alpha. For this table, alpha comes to 0.63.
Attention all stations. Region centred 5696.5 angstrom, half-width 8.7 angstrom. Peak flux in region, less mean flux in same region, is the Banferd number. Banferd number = 0.56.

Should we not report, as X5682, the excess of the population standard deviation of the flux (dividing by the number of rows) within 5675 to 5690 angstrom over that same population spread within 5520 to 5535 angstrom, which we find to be -0.36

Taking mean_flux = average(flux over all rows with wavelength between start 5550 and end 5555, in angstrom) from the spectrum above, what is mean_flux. 11.6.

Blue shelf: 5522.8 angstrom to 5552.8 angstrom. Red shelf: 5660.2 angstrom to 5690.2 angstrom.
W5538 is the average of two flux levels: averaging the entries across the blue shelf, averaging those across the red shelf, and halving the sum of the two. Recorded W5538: 11.6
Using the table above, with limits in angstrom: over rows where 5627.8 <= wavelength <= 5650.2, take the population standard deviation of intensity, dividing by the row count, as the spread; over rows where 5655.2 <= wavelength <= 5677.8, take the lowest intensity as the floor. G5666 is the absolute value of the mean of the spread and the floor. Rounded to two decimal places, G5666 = 5.53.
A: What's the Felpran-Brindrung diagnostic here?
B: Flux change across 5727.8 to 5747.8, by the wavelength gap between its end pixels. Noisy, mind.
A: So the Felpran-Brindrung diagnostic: 0.025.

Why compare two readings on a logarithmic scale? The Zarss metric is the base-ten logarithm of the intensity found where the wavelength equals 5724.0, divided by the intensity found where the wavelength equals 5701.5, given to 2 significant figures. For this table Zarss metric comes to 0.032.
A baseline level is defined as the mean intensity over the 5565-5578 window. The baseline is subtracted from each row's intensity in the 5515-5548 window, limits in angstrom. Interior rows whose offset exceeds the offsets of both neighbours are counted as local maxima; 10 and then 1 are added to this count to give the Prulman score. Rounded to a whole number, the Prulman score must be 16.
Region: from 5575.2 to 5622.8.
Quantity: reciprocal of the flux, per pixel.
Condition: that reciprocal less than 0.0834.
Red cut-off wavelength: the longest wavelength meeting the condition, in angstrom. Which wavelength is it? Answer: 5584.0 angstrom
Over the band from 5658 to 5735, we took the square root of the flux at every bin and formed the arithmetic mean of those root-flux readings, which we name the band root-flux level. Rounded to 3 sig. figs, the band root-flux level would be 3.41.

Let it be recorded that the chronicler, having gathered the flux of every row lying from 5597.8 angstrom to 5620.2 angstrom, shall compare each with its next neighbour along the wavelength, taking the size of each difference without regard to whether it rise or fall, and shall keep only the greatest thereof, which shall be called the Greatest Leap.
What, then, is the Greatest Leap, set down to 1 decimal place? 0.8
